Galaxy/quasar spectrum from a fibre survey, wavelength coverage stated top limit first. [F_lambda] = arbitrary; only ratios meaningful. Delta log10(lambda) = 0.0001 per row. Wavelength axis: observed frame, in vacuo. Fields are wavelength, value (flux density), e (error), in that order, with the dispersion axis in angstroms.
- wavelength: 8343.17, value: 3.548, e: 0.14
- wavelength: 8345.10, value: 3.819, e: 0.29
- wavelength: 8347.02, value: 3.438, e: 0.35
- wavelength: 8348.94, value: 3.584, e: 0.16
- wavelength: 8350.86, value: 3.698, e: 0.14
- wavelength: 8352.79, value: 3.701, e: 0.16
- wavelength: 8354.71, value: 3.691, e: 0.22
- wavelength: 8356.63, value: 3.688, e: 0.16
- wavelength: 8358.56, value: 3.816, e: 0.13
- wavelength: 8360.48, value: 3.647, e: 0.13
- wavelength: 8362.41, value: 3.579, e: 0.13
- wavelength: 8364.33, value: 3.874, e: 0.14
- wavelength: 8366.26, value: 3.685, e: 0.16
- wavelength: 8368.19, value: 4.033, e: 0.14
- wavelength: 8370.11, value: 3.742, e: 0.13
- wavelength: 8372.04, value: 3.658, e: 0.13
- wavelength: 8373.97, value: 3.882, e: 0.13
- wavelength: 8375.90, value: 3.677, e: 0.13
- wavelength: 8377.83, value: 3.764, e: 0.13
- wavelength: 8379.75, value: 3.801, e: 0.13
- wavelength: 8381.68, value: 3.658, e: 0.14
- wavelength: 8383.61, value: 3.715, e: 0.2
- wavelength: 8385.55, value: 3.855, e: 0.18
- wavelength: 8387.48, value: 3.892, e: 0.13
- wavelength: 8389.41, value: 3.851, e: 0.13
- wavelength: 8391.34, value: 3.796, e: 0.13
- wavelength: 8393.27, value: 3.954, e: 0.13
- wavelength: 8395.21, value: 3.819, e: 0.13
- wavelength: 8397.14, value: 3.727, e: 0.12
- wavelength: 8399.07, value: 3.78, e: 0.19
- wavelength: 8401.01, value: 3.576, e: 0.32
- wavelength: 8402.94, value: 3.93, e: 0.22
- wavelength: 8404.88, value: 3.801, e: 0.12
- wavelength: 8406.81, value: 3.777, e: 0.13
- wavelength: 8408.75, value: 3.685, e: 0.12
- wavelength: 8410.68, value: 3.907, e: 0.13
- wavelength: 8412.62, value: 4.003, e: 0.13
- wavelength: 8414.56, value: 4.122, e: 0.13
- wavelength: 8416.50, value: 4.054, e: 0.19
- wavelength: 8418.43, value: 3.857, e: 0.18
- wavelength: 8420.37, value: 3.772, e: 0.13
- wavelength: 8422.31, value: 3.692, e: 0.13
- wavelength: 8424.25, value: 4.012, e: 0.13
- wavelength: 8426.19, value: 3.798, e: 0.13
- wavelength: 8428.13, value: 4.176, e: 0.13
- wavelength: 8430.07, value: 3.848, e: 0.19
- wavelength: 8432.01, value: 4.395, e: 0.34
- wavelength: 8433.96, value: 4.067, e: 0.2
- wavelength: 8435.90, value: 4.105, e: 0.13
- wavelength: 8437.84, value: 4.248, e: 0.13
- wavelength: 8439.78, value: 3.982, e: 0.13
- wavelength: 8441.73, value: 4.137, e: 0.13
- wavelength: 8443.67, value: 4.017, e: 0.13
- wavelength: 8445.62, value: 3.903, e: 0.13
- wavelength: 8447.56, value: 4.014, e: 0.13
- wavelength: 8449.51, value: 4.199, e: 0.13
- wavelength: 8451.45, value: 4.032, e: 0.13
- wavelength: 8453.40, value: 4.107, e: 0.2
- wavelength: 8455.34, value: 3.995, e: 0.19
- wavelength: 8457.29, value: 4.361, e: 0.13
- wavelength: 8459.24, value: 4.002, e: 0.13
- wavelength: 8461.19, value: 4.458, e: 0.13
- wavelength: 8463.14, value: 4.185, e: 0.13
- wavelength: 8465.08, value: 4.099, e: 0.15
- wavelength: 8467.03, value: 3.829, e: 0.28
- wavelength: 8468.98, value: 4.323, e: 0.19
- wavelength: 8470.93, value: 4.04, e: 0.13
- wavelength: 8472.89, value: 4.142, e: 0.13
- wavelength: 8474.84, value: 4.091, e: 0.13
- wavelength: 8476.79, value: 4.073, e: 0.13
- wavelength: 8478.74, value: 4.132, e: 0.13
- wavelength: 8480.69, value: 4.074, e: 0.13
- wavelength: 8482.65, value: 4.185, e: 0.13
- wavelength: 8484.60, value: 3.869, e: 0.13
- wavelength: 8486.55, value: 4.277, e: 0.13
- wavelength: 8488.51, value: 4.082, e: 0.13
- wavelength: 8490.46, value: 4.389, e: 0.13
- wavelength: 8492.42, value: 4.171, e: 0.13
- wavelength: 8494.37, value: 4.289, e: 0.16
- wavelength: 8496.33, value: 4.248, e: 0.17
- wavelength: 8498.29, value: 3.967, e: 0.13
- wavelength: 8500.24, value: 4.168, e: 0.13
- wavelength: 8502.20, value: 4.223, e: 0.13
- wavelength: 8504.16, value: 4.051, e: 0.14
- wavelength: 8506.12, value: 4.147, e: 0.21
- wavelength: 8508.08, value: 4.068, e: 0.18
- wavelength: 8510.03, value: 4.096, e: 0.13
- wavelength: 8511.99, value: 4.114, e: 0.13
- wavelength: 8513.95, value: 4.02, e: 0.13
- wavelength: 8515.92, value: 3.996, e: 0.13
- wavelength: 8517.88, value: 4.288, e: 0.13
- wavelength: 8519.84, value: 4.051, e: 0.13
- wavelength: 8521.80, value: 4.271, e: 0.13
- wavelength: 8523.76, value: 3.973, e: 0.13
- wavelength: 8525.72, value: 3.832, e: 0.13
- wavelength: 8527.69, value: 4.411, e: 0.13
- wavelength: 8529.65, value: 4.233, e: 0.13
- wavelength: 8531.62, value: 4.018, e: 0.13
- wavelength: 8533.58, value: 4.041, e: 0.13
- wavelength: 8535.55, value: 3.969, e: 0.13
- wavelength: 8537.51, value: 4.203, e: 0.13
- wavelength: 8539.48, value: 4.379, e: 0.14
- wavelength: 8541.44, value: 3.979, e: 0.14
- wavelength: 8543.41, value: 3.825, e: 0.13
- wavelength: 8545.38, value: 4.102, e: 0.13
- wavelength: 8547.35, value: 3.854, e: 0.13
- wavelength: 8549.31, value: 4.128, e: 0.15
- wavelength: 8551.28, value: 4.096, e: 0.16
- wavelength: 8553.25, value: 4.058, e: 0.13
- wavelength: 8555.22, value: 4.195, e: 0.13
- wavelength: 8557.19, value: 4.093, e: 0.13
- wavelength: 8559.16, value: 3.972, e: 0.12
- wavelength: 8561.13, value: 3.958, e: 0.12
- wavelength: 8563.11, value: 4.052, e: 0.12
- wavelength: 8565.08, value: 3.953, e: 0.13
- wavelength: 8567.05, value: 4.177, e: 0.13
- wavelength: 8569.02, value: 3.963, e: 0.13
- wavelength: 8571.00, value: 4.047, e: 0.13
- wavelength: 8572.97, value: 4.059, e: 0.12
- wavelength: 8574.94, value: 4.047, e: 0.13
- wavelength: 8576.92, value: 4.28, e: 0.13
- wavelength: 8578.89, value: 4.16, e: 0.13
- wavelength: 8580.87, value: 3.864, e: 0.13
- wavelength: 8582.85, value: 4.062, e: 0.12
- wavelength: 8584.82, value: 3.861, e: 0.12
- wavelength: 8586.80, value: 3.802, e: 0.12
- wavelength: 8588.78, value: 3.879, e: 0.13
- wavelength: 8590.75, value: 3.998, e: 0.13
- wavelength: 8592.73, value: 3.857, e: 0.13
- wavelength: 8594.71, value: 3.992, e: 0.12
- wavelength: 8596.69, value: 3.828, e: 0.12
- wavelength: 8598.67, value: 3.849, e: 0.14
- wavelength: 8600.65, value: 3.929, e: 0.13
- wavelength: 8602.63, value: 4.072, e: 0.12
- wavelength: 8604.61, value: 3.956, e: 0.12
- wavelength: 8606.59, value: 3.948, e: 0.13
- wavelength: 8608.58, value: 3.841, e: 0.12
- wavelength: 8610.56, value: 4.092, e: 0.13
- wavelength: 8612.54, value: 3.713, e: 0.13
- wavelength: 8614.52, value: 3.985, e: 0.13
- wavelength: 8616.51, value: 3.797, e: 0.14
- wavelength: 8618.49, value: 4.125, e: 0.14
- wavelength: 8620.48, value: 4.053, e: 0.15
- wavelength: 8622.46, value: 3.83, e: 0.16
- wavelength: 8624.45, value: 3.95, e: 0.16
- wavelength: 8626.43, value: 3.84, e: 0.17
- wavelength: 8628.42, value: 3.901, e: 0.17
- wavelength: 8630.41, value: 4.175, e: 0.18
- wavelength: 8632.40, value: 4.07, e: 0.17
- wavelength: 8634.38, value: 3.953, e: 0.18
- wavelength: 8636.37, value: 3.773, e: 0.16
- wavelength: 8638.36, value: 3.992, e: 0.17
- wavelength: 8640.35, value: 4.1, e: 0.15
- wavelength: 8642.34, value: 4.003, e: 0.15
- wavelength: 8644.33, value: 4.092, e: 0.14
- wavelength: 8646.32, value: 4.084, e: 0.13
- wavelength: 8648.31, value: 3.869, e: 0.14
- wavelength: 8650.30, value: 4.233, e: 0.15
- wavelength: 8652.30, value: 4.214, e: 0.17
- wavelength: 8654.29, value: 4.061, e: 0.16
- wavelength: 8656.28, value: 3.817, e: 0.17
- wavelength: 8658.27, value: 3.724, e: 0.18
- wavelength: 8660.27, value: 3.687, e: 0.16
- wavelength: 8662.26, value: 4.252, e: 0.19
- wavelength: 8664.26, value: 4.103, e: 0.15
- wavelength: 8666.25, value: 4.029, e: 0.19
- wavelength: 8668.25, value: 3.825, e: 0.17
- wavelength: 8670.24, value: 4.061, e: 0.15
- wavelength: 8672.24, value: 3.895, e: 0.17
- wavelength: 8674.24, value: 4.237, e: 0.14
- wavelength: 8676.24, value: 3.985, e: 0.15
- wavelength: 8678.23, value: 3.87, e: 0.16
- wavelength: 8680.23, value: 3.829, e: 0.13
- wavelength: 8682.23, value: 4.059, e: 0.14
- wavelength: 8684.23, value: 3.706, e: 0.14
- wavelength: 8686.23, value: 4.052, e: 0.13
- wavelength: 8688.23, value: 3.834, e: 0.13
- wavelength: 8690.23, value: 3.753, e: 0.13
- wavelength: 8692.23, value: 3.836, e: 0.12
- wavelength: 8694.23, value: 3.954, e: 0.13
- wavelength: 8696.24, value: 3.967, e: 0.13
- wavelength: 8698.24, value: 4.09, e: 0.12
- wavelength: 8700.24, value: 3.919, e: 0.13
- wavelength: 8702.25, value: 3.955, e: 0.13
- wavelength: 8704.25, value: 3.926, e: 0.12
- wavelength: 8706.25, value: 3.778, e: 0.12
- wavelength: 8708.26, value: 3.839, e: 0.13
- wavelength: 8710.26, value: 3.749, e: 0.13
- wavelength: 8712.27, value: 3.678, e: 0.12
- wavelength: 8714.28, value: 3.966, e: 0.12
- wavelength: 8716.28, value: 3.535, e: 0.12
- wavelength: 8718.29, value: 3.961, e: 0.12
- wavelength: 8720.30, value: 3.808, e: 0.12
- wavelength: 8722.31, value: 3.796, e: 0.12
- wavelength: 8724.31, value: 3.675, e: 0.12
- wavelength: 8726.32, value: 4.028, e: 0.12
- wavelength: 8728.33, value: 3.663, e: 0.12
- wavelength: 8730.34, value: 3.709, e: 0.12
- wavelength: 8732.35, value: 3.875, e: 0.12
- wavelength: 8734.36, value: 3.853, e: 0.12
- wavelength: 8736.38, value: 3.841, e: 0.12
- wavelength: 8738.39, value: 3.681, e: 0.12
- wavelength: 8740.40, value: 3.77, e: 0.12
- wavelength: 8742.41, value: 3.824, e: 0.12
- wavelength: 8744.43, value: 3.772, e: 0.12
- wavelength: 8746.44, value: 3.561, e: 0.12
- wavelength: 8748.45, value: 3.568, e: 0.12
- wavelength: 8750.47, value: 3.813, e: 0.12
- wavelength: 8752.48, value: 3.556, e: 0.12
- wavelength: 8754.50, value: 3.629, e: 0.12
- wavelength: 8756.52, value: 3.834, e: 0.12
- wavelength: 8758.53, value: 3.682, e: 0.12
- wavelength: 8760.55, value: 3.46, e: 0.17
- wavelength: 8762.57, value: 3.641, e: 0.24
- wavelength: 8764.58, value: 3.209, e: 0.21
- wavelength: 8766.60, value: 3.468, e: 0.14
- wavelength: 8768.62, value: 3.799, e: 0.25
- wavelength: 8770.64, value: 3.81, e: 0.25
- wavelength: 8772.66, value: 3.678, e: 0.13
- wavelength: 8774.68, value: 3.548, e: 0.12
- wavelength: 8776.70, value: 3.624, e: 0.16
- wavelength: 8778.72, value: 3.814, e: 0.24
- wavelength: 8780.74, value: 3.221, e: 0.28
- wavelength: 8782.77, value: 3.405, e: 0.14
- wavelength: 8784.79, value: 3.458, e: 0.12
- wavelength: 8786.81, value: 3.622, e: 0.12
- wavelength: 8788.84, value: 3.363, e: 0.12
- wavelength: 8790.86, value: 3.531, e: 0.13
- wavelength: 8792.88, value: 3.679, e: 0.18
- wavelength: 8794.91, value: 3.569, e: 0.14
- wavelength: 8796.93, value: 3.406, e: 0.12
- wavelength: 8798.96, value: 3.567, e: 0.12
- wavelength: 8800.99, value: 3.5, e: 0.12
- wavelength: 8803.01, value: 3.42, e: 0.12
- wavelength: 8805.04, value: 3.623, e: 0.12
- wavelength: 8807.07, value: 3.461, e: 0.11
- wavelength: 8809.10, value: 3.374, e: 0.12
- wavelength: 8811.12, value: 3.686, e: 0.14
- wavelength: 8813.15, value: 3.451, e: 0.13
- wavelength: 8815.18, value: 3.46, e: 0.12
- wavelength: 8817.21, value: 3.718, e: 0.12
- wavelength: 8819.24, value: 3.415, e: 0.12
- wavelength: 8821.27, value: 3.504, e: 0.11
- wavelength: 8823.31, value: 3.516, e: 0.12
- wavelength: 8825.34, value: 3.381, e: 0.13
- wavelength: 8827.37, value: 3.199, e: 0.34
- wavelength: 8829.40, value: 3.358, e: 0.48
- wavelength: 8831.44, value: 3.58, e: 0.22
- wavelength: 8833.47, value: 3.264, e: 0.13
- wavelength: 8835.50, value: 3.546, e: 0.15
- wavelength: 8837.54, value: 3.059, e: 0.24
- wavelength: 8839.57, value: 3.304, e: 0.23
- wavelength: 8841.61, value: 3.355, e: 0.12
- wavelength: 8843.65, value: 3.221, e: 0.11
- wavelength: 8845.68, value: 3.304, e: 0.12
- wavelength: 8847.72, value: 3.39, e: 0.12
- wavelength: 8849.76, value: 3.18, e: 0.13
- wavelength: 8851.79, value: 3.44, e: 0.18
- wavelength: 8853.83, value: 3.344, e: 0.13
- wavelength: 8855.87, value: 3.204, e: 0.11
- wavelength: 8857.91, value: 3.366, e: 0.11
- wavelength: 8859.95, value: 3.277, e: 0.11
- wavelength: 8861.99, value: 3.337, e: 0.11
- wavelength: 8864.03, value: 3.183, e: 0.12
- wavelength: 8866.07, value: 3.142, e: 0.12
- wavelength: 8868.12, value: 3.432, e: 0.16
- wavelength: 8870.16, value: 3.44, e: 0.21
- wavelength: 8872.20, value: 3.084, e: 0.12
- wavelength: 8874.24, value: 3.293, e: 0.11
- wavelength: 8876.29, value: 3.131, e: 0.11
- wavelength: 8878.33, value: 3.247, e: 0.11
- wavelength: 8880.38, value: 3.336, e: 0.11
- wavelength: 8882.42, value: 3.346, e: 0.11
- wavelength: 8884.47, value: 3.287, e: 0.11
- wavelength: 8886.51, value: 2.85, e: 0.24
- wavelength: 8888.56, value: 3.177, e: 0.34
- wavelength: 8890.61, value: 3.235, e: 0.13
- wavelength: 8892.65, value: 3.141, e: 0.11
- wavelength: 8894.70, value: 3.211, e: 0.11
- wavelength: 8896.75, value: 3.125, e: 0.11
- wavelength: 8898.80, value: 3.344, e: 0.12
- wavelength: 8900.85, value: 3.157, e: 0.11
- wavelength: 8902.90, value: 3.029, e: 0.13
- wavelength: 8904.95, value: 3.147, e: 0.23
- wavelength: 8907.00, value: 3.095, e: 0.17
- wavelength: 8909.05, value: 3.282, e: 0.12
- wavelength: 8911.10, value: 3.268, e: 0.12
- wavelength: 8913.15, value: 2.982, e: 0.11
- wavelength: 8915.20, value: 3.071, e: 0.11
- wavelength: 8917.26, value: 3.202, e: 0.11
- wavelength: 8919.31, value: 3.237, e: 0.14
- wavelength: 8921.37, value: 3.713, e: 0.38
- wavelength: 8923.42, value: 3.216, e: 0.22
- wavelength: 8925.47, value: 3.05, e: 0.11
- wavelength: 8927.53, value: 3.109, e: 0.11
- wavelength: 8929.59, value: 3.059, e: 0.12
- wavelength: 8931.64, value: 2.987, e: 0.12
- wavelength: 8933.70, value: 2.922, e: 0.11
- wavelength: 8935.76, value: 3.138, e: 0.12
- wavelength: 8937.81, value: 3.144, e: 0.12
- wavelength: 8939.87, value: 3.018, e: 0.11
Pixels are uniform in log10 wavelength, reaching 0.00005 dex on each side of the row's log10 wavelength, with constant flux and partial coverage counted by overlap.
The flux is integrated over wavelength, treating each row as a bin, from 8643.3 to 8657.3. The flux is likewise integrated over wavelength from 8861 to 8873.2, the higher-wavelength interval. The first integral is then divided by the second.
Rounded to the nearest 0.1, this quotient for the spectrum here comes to 1.4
